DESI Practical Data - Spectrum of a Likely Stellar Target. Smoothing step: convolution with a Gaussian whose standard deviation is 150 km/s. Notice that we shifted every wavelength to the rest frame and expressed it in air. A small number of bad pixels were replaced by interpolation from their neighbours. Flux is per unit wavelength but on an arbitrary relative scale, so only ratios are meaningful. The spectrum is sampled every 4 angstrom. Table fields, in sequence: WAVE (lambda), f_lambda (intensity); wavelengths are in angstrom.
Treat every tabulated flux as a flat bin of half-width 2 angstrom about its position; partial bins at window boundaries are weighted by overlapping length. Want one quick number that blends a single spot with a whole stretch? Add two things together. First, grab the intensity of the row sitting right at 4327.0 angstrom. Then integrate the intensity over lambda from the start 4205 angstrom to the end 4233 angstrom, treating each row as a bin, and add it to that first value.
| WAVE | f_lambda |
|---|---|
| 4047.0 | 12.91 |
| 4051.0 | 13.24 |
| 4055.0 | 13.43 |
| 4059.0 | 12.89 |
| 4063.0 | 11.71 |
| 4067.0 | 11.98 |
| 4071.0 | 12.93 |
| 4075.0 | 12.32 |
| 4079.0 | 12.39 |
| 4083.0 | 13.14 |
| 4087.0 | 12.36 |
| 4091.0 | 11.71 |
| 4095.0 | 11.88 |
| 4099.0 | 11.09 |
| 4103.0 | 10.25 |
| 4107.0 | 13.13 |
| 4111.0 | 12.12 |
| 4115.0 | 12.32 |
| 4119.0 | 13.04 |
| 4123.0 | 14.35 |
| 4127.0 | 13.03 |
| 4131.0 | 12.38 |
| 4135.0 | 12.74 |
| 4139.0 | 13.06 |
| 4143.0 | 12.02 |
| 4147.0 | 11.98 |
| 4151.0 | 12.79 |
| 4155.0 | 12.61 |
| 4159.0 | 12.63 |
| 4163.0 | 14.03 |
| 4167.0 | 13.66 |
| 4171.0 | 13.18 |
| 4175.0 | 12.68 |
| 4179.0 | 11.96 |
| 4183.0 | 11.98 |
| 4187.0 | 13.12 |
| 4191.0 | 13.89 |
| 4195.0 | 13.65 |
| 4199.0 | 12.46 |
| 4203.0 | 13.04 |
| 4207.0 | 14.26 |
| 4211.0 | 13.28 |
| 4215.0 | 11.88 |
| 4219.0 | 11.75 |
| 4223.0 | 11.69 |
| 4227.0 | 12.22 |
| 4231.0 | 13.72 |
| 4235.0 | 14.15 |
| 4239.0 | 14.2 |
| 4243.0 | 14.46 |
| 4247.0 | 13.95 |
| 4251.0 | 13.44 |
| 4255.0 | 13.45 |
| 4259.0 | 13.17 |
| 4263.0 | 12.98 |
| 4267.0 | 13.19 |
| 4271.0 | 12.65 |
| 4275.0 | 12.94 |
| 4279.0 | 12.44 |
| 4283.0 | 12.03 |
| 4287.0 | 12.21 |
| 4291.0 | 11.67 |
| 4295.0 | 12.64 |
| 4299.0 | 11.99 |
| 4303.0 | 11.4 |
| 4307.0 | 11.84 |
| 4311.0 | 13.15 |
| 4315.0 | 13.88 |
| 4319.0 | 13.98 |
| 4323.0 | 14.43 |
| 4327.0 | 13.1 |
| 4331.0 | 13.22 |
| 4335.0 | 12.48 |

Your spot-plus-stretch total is 368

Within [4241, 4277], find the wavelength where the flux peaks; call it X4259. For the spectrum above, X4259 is 4243.0 angstrom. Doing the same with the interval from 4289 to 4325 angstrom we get 4323.0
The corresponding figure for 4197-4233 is 4207.0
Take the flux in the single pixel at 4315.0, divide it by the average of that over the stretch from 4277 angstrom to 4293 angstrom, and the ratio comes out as 1.15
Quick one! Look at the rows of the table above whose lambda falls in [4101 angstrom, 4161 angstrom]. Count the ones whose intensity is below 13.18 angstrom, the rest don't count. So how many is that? 14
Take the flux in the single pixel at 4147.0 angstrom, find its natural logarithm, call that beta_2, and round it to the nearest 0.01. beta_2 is 2.48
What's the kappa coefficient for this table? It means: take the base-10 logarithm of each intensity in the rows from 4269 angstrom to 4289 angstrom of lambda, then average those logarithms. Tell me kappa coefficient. 1.10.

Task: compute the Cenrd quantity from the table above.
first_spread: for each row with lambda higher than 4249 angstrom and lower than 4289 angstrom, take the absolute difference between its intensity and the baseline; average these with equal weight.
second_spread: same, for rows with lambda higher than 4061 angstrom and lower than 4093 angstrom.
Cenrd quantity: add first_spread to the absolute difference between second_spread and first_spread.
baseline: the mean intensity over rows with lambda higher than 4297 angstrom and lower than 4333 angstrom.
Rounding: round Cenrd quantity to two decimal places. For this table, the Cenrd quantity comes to 0.72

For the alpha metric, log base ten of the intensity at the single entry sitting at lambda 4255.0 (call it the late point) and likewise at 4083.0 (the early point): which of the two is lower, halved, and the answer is 0.559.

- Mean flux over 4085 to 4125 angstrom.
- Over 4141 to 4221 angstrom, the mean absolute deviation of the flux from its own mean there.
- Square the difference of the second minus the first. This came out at 134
